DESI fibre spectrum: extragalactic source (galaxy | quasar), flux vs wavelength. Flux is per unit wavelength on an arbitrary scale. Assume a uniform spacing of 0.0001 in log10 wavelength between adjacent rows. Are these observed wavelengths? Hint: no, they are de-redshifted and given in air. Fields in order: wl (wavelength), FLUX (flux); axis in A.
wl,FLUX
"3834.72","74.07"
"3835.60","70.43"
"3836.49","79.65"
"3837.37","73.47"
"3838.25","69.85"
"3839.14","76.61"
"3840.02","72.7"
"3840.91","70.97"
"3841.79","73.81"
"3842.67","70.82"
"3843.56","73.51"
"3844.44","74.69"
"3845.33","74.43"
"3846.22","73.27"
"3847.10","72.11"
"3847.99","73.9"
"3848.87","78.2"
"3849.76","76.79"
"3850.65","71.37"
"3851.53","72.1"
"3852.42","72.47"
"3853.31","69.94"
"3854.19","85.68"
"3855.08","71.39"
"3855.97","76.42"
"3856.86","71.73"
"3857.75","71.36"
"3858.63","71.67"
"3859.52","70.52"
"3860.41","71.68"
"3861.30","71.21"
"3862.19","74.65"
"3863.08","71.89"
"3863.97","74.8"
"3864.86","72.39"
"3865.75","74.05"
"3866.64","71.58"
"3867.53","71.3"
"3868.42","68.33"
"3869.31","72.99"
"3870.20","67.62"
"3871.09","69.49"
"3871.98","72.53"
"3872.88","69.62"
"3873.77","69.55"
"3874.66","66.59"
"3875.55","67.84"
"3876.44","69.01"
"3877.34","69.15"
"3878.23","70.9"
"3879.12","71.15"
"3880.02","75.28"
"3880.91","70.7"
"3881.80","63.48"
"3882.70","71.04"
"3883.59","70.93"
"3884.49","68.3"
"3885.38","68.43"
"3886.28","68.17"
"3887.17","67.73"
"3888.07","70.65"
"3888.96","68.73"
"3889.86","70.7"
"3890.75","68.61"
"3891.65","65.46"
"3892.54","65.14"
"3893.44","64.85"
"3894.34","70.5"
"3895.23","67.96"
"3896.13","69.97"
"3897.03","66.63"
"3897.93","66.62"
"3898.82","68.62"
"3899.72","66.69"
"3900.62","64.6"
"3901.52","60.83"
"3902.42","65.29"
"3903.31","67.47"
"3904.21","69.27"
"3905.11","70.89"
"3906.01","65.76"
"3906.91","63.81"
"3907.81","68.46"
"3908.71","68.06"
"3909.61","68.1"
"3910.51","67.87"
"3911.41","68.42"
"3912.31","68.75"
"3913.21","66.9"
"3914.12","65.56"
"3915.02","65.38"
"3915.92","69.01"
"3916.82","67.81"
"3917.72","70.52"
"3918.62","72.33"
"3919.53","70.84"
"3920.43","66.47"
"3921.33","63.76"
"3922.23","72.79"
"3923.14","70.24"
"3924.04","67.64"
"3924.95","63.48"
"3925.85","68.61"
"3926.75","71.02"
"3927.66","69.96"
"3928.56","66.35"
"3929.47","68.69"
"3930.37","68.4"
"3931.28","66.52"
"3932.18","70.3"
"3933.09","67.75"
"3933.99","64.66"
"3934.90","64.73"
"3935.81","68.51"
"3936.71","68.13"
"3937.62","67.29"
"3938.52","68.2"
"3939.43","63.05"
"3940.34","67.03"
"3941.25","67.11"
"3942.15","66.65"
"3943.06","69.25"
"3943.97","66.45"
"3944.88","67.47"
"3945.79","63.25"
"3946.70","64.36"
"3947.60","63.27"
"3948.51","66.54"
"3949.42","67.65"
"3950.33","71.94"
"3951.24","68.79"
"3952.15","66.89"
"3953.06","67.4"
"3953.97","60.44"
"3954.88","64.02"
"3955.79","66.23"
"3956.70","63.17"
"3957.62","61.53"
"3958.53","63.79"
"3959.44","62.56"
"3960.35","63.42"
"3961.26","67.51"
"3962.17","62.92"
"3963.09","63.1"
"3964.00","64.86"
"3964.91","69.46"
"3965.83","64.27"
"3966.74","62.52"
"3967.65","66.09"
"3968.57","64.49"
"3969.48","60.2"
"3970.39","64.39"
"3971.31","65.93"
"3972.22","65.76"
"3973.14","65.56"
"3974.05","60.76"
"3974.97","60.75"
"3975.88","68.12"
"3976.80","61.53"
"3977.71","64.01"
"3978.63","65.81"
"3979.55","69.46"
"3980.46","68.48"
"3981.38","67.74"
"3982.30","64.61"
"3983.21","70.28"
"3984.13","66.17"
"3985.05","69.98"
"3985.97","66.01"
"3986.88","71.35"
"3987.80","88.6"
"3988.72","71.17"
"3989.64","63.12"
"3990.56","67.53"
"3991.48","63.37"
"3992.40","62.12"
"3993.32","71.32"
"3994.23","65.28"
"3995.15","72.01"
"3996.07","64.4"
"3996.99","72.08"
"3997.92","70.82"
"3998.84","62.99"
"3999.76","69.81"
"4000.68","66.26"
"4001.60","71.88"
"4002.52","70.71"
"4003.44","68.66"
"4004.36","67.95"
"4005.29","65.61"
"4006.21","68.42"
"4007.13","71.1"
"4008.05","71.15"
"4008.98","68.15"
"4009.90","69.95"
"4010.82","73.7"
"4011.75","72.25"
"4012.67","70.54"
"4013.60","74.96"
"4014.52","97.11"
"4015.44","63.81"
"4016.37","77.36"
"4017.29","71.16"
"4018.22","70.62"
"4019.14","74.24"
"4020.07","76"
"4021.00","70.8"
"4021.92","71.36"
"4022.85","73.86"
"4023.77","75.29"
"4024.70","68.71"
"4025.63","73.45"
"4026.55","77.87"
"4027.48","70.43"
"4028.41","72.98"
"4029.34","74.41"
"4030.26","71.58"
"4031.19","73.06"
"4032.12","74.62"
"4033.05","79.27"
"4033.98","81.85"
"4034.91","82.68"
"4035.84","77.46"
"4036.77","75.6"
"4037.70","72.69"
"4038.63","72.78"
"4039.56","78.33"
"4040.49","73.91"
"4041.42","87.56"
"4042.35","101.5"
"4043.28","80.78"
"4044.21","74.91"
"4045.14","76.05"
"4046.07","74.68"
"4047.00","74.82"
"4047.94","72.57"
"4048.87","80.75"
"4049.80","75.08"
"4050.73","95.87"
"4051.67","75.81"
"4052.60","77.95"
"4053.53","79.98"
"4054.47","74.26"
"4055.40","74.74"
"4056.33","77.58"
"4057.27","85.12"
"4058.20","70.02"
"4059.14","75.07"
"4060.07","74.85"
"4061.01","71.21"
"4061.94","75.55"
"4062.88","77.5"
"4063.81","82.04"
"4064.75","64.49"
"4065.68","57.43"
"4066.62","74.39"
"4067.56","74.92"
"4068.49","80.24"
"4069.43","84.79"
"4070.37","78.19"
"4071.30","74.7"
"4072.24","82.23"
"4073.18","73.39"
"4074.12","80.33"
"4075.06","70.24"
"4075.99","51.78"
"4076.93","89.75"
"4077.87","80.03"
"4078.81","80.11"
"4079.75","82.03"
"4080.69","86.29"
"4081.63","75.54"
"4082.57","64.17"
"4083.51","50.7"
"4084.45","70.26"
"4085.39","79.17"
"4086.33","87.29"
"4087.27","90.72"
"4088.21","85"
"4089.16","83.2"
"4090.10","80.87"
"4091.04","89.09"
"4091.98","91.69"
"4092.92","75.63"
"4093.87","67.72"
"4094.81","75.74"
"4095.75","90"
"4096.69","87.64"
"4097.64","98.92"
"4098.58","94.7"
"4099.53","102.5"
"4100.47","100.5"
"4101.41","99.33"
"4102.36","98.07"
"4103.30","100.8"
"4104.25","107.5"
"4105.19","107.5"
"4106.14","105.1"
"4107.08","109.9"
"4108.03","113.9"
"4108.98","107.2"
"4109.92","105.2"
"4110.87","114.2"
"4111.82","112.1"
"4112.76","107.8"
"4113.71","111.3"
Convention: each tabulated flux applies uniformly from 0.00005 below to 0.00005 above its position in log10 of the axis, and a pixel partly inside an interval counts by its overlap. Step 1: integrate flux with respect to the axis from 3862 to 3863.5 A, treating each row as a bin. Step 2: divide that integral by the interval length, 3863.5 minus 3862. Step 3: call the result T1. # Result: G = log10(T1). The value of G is 1.86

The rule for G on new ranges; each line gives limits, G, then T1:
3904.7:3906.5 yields 1.83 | 68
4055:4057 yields 1.89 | 77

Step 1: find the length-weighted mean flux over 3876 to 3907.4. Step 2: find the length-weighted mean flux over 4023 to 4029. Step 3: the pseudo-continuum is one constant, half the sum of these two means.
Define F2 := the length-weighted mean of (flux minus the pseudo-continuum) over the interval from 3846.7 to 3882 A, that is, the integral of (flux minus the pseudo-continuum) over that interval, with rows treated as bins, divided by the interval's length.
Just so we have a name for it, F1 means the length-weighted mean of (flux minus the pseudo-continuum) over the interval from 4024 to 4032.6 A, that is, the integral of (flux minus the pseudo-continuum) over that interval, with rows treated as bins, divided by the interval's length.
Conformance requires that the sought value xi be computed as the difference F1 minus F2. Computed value 1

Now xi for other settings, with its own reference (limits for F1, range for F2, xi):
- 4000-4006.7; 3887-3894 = 1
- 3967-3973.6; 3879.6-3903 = -3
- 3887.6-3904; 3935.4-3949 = 1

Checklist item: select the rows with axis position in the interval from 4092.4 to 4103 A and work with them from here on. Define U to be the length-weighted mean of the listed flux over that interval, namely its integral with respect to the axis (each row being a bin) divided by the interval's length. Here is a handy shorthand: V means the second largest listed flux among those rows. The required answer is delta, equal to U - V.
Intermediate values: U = 90.3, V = 100.5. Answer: -10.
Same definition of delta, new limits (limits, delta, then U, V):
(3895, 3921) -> -3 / 67.5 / 70.89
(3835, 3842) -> -3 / 73.4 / 76.61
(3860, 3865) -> -2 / 72.8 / 74.65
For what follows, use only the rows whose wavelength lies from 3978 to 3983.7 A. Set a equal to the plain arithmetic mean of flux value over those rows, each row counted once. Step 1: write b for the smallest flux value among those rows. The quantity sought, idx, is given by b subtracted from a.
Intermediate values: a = 68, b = 64.61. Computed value 3.12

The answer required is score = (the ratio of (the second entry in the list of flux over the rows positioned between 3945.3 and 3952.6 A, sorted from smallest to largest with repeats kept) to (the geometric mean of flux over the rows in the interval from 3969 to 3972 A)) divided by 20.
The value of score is 0.050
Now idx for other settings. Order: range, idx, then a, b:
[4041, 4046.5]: 7.90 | 83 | 74.68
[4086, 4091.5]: 5.16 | 86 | 80.87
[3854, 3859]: 3.35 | 75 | 71.36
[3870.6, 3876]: 2.68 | 69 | 66.59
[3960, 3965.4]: 2.29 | 65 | 62.92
